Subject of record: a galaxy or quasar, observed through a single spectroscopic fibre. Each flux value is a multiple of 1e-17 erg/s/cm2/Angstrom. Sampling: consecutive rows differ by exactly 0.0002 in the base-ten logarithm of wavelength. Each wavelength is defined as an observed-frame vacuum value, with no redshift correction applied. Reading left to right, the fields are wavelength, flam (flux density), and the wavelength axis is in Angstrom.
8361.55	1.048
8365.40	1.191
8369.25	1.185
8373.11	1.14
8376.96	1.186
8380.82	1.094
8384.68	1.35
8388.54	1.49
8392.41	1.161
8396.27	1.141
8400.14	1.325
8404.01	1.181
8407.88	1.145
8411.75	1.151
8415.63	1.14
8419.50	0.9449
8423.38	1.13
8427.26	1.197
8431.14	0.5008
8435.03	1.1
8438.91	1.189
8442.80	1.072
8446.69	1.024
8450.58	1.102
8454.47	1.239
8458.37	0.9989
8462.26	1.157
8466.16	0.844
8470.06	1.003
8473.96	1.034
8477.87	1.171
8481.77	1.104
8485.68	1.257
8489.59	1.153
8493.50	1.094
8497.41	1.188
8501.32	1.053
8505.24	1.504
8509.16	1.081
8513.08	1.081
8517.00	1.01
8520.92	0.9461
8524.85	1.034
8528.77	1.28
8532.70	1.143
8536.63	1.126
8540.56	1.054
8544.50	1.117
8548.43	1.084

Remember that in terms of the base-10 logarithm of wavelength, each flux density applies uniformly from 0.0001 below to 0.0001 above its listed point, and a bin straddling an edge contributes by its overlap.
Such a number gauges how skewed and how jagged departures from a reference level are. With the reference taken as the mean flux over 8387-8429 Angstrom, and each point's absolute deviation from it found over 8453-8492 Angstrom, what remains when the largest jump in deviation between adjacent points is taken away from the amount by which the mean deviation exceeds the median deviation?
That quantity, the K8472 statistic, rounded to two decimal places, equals -0.28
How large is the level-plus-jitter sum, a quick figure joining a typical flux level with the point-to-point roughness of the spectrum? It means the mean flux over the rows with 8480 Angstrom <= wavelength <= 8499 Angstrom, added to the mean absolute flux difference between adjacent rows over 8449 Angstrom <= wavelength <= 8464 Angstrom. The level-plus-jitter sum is 1.34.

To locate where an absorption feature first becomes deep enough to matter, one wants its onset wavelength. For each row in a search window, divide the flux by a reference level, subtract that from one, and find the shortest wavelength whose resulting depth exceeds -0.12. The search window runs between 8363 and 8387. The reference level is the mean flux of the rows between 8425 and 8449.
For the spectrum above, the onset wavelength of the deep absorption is 8380.82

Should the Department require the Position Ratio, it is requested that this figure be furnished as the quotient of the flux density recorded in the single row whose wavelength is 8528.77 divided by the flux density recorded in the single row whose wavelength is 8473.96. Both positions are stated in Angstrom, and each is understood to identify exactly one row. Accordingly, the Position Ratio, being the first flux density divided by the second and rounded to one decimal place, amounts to 1.2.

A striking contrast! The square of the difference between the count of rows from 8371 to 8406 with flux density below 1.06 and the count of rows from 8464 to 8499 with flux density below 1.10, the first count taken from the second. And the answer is 16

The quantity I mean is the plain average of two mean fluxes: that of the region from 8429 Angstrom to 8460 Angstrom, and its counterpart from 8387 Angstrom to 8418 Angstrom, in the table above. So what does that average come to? 1.12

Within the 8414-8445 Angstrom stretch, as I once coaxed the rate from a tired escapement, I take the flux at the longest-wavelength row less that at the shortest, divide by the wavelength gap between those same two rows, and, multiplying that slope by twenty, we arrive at -0.05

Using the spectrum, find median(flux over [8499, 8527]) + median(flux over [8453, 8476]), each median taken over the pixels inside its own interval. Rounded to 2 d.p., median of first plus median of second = 2.07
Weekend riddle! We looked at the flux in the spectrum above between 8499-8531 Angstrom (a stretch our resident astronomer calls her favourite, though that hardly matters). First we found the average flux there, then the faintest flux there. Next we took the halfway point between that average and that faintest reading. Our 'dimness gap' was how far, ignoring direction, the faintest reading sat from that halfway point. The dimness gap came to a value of 0.089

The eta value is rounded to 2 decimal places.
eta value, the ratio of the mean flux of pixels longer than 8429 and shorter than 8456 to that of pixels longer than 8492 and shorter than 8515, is 0.88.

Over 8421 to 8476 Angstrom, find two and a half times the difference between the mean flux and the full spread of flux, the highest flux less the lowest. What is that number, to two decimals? 0.76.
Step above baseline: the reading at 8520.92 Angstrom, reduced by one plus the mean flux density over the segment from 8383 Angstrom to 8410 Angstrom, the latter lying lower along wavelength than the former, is -1.31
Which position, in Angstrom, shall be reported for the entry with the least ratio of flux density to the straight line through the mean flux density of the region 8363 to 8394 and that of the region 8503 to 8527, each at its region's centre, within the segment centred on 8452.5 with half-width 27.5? 8431.14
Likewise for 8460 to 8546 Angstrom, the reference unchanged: 8466.16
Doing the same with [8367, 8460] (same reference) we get 8431.14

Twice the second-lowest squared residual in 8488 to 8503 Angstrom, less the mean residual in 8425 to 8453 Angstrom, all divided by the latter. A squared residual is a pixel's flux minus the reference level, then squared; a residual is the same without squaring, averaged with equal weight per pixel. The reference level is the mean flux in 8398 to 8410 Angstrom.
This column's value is -1.04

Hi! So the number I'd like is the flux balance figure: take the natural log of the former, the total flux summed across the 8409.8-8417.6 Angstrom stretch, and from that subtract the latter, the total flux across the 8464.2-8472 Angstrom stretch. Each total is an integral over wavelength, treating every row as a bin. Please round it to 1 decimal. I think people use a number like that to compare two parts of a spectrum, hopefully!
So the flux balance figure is -5.0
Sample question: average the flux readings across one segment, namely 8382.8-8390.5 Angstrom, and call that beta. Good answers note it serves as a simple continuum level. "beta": 1.42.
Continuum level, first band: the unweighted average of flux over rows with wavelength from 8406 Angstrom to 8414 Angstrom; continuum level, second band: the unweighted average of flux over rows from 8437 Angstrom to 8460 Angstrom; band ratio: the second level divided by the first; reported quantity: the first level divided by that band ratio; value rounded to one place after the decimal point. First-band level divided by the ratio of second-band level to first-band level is 1.2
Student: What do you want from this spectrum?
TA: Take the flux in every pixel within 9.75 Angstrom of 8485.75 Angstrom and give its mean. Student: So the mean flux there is 1.156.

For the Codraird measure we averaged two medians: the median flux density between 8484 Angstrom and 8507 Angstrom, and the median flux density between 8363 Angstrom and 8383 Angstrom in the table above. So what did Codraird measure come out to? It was 1.178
